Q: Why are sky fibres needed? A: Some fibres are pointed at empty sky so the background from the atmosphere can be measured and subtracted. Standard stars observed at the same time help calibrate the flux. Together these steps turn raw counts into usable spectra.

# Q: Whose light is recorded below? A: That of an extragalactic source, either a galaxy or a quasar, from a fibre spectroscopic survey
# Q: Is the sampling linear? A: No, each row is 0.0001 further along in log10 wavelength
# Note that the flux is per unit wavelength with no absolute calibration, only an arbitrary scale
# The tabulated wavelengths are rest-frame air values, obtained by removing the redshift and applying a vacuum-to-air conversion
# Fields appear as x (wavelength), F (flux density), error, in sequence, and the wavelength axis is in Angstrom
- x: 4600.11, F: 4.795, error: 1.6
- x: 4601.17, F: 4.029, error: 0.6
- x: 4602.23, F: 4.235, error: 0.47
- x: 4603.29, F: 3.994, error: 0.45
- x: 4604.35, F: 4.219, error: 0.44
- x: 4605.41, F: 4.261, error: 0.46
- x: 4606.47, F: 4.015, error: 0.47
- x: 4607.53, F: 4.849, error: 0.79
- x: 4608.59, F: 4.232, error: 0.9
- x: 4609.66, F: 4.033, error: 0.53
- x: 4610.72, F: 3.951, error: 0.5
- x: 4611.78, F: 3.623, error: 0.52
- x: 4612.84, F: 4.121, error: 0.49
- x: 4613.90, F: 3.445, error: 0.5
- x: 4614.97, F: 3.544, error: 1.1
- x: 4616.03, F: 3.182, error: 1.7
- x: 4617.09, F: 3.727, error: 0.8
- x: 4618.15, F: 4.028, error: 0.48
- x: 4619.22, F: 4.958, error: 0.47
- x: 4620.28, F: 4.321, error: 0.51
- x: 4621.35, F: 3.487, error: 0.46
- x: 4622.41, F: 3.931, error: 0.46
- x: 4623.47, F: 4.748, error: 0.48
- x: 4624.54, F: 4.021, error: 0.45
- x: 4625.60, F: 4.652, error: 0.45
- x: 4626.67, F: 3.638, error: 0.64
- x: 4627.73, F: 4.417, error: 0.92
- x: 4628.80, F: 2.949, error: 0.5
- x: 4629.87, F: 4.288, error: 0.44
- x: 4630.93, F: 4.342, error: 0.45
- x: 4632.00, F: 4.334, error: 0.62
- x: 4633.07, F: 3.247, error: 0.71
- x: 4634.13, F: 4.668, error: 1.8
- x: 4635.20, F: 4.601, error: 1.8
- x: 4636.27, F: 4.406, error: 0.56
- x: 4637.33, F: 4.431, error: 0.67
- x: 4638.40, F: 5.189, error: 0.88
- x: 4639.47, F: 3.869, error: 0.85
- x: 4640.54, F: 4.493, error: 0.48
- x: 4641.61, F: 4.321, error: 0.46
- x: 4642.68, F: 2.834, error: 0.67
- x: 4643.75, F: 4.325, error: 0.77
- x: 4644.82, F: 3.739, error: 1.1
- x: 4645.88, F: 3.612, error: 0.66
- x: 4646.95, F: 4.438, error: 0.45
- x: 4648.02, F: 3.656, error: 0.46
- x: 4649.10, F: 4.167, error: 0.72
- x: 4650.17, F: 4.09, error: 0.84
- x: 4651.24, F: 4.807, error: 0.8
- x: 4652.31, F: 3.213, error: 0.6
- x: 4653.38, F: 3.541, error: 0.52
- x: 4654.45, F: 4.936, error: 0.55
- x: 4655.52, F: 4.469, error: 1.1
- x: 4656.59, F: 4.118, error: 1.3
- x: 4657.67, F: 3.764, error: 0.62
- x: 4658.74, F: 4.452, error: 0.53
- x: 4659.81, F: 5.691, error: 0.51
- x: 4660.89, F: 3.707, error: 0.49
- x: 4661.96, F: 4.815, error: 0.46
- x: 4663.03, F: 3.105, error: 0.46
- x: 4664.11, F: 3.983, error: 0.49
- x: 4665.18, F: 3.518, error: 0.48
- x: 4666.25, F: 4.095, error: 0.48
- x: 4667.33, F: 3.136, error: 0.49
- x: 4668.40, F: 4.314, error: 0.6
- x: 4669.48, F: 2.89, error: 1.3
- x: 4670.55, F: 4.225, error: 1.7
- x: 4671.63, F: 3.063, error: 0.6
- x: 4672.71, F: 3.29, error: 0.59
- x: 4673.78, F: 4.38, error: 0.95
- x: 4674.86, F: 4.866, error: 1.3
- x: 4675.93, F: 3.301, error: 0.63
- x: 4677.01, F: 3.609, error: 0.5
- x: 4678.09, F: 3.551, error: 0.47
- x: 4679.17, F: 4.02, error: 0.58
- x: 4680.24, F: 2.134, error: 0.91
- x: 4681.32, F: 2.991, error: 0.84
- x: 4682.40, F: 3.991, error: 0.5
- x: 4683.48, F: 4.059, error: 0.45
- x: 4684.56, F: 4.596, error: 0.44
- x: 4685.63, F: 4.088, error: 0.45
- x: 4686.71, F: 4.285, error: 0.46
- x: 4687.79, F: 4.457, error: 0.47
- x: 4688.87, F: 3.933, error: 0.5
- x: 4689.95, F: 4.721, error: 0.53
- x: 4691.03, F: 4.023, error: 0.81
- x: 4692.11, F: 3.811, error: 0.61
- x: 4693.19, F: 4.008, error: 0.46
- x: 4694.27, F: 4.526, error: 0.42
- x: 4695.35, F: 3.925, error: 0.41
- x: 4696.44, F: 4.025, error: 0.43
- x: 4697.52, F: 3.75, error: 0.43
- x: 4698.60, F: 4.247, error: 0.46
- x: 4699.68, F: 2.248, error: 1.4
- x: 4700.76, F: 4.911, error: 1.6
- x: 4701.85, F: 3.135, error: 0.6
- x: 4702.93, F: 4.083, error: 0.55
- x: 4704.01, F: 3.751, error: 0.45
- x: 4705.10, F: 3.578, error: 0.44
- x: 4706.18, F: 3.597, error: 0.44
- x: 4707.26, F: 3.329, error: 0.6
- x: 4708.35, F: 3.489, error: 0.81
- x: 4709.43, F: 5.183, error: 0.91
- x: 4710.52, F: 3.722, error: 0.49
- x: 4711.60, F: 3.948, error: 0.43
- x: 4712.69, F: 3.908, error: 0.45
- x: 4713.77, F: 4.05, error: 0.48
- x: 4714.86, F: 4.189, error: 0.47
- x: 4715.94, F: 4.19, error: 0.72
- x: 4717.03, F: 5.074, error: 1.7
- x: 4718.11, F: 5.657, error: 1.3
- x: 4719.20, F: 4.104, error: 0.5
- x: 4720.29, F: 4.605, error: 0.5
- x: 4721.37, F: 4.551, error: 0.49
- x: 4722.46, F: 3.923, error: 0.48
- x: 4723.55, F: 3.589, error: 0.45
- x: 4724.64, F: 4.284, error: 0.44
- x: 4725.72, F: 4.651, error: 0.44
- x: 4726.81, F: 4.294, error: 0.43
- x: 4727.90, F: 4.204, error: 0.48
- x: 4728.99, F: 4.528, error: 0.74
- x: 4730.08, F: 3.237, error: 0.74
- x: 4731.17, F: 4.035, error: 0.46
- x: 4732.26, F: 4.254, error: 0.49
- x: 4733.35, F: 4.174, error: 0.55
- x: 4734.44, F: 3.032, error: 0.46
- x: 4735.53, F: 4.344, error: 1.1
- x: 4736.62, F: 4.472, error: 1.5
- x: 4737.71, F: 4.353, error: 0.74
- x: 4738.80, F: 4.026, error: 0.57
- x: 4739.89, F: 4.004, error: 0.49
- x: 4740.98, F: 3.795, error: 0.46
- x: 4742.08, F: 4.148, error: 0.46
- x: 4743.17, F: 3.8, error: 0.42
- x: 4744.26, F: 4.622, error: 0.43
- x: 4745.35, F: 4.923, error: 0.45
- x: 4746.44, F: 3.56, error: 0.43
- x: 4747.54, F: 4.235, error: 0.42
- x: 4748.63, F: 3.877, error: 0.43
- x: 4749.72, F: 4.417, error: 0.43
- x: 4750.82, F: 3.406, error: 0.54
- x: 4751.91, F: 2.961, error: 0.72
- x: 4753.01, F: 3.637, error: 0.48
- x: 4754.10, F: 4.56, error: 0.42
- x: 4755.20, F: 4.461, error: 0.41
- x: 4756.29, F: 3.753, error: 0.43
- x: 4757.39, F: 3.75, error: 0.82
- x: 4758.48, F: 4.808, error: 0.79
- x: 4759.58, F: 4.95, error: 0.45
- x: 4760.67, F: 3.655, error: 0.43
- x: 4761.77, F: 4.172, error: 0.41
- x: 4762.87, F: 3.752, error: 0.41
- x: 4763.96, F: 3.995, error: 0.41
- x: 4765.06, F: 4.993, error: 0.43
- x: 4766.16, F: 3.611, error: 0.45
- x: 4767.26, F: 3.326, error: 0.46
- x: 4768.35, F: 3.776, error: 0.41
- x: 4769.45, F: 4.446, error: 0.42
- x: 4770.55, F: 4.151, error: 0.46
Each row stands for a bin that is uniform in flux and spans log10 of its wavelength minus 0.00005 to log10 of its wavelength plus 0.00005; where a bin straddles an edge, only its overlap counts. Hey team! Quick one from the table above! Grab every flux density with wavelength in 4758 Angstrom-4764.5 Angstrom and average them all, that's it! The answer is 4.22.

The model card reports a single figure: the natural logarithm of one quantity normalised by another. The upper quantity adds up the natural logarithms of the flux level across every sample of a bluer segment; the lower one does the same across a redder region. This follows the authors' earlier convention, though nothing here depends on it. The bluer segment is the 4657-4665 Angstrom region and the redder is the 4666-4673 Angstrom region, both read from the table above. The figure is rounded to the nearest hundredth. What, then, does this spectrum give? 0.12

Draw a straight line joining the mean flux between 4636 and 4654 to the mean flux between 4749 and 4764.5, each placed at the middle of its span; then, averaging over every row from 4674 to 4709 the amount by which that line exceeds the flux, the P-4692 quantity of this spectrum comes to 0.2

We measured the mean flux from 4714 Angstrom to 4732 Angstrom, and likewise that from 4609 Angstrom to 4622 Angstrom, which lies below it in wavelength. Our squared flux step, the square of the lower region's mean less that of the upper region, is 0.20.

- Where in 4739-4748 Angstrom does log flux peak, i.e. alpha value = 4745.35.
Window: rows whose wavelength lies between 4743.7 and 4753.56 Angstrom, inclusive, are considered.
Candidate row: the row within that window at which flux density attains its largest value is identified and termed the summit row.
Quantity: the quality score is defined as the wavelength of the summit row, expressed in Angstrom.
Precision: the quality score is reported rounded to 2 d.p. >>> 4745.35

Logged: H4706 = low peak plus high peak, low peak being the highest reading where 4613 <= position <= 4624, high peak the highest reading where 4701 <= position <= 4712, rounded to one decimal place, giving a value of 10.1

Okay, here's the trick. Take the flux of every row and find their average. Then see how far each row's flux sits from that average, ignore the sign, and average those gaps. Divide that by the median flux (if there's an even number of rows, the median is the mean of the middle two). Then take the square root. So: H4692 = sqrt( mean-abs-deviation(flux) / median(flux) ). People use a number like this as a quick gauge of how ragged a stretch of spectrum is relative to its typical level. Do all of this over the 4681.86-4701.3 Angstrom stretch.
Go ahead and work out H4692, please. 0.293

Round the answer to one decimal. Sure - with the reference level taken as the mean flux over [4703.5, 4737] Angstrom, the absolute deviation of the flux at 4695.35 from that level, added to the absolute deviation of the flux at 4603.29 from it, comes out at 0.3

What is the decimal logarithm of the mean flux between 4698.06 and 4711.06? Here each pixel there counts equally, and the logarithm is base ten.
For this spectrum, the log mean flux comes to 0.577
